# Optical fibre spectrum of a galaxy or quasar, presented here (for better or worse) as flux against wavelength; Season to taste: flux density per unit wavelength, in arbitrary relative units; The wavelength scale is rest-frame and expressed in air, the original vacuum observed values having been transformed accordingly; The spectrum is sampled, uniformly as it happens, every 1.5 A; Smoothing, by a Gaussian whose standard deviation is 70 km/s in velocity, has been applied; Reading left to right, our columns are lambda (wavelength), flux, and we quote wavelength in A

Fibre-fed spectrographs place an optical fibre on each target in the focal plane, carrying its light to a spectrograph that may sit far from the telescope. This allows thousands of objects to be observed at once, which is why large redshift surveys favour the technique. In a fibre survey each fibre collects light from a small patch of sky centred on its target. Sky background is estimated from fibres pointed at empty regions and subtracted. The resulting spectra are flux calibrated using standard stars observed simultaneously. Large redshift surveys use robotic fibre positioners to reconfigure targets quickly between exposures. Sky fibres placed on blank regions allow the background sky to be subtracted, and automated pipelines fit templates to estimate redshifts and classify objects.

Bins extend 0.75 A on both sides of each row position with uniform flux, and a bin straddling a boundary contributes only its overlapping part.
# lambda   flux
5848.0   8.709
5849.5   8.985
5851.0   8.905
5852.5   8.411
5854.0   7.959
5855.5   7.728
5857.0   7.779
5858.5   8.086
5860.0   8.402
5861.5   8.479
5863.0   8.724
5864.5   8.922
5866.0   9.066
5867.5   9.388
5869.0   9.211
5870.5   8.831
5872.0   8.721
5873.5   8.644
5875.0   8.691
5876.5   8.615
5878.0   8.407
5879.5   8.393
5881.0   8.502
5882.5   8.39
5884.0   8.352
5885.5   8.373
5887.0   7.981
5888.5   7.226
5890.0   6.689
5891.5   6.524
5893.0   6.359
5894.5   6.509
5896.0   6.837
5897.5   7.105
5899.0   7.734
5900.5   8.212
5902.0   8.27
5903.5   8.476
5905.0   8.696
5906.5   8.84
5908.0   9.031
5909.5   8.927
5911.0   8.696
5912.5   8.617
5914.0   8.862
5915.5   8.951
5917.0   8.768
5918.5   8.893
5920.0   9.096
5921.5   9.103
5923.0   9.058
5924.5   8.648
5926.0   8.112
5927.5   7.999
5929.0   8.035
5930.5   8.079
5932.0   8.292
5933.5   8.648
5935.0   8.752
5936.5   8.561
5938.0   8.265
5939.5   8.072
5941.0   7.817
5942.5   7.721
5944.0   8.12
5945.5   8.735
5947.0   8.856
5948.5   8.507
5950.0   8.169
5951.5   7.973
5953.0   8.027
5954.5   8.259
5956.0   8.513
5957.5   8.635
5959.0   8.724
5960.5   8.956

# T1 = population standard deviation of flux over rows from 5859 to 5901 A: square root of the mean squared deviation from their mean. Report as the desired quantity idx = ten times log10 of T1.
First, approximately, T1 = 0.9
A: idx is -1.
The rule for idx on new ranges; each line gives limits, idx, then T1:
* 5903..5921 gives -8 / 0.2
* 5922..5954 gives -4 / 0.4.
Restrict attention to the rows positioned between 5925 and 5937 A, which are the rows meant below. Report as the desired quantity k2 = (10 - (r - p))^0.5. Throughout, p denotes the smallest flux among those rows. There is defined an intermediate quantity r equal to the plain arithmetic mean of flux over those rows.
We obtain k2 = 3.113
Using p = 7.999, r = 8.3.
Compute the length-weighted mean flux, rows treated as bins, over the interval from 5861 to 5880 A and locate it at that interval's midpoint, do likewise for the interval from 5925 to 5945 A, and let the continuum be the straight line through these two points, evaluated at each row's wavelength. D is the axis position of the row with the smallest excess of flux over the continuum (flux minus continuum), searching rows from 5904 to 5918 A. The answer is 5912.5 A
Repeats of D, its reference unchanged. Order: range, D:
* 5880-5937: 5893.0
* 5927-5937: 5927.5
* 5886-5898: 5893.0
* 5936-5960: 5942.5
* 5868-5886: 5884.0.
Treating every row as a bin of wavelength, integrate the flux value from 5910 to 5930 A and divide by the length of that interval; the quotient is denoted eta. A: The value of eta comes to 8.7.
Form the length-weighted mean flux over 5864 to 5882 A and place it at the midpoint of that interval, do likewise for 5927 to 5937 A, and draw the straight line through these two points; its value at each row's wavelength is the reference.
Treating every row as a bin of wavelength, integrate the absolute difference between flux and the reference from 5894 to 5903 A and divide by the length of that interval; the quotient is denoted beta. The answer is 1.09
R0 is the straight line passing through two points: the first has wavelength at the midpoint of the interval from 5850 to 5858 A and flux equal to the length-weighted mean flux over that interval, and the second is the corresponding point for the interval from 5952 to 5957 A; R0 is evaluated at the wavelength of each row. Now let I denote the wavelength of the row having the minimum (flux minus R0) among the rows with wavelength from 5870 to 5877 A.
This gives 5876.5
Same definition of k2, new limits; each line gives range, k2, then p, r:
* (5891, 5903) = 3.027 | 6.359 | 7.2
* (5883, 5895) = 3.018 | 6.359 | 7.3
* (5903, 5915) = 3.116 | 8.476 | 8.8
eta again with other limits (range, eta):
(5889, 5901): 7.0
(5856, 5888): 8.6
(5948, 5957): 8.2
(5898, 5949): 8.5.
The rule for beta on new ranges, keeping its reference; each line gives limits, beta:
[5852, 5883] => 0.40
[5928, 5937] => 0.28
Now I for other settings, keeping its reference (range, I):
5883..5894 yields 5893.0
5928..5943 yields 5942.5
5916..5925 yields 5924.5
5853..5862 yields 5855.5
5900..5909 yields 5900.5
